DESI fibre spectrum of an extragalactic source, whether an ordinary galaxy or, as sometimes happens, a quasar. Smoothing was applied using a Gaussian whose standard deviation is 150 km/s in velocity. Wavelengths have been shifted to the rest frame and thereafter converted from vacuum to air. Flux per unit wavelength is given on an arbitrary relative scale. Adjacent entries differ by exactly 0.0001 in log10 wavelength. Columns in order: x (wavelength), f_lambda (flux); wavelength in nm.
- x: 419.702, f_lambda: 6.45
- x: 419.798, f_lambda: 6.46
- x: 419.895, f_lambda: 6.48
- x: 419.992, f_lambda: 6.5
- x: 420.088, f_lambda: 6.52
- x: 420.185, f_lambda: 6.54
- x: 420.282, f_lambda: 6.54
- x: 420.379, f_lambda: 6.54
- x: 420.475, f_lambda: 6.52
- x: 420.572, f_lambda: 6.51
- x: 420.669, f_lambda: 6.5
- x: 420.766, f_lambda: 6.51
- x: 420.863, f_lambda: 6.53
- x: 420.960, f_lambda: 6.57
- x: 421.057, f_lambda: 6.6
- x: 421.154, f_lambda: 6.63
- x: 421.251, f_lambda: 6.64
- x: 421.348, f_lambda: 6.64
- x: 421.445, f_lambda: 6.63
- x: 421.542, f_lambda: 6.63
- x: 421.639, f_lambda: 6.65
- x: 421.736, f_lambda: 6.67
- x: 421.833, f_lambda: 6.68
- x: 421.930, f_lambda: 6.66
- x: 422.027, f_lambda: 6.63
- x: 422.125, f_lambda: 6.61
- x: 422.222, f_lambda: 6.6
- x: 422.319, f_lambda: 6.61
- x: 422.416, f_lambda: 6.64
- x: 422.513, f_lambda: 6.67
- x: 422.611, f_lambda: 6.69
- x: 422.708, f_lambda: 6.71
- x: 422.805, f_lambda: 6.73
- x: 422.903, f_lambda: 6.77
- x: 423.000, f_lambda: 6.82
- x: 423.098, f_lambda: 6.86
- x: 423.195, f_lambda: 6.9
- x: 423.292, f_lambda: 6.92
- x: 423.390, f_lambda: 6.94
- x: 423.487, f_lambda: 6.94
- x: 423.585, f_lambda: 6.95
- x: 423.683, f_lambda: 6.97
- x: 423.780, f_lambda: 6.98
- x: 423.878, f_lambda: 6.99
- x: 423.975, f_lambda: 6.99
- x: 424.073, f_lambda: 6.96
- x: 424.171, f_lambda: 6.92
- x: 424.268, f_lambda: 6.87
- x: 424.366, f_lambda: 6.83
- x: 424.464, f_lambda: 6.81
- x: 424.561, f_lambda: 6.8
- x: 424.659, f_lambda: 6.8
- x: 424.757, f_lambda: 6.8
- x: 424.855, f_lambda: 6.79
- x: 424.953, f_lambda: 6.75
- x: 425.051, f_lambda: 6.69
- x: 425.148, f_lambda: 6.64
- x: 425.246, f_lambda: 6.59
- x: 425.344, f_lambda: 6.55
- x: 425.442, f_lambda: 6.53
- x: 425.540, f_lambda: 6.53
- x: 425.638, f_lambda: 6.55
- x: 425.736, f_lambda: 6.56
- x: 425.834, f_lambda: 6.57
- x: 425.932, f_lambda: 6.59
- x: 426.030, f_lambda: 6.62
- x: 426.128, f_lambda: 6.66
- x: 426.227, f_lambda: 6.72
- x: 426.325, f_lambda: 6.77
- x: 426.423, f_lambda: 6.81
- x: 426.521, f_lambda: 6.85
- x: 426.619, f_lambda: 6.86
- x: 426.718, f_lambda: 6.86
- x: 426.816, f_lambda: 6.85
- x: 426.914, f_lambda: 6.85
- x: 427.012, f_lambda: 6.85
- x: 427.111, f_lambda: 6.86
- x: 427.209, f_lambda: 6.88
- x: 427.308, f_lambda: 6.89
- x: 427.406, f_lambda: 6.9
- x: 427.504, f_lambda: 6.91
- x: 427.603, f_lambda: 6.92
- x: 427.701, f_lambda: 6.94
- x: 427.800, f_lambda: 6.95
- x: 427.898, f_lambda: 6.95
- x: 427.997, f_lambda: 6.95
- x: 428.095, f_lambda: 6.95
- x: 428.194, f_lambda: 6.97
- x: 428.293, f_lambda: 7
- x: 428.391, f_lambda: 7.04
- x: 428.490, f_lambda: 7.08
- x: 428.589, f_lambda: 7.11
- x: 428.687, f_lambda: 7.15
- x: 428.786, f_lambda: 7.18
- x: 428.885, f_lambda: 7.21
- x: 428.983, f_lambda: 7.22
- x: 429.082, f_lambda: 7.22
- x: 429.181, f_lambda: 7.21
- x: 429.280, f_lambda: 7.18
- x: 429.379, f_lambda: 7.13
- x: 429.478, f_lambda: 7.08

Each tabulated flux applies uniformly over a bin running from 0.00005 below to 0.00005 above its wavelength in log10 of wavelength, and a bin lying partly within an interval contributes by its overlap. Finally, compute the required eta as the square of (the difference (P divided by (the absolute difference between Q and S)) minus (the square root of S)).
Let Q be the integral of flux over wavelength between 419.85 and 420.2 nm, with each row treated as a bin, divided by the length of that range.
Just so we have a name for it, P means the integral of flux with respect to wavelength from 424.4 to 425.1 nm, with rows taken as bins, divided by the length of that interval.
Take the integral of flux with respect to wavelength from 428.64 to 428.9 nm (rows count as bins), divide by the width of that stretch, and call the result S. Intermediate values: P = 6.78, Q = 6.51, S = 7.2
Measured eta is 60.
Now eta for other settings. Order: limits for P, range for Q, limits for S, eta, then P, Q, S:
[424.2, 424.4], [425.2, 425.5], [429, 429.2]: 62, 6.87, 6.55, 7.2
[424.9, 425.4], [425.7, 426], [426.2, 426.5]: 855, 6.65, 6.58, 6.8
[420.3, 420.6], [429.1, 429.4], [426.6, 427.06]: 328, 6.54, 7.17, 6.9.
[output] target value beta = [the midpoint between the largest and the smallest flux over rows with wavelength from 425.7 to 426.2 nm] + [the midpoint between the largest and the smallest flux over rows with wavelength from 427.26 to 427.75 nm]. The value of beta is 13.5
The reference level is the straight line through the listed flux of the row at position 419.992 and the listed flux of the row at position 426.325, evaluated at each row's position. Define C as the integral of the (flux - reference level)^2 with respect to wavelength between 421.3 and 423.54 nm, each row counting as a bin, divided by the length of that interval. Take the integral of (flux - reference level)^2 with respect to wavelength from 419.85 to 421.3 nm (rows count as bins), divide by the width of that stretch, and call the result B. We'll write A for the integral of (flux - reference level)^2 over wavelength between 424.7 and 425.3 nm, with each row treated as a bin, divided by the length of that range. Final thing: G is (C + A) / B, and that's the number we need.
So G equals 20.0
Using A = 0.007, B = 0.001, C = 0.022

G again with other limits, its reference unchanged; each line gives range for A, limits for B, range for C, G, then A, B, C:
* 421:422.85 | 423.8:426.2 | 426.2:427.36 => 0.3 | 0.005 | 0.032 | 0.004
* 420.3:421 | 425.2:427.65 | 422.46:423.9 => 3.9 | 0.000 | 0.014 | 0.056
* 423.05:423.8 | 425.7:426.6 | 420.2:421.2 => 5.9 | 0.082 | 0.014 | 0.001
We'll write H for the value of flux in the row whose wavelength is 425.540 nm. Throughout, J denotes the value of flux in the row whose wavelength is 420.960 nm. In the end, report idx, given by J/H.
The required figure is 1.01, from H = 6.53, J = 6.57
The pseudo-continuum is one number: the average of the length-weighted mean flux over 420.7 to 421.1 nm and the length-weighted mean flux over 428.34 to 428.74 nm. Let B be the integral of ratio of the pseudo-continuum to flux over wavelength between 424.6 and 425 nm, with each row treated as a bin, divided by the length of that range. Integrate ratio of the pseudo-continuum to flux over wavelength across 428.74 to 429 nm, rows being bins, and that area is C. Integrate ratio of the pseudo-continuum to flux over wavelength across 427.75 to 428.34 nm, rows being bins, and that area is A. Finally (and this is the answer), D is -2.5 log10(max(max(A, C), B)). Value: -0.004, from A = 0.58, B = 1.00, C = 0.25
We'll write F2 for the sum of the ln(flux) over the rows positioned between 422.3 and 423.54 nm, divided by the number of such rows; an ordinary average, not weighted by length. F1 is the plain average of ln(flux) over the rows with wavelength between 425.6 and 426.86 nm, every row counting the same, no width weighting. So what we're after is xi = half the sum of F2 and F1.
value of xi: 1.909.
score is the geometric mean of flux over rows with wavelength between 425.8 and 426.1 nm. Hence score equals 6.59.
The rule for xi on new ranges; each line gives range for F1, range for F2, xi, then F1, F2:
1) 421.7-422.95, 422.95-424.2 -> 1.917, 1.90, 1.94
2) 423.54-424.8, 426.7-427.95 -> 1.931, 1.93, 1.93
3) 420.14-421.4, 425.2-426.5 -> 1.885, 1.88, 1.89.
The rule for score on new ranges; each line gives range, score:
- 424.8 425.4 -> 6.67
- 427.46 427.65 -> 6.91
